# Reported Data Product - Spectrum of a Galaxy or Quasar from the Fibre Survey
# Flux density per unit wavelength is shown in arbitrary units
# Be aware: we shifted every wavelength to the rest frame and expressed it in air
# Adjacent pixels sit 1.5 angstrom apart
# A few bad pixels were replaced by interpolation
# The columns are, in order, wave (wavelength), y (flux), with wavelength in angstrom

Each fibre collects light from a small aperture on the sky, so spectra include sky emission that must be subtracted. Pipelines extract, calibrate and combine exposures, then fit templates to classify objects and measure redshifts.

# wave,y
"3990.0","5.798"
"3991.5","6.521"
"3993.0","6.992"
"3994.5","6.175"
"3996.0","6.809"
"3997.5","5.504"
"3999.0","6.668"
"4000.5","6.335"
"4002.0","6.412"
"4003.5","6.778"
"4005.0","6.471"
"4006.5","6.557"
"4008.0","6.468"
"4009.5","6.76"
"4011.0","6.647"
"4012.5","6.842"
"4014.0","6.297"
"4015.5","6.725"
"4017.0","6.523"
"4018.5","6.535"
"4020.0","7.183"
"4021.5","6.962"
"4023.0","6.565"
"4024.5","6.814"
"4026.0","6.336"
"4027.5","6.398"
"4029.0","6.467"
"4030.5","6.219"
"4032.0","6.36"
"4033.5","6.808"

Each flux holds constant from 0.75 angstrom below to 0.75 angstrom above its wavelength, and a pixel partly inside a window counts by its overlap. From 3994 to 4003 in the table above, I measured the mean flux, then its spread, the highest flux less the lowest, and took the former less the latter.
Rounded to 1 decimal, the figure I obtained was 5.0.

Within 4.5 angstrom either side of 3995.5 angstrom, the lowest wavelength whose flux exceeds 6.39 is 3991.5 angstrom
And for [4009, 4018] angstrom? 4009.5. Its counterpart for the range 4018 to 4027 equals 4018.5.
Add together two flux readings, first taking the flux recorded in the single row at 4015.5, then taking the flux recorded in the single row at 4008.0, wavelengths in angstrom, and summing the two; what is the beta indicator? 13.2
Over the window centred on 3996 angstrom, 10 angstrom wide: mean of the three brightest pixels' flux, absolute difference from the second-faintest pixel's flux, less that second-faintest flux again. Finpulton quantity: -5.53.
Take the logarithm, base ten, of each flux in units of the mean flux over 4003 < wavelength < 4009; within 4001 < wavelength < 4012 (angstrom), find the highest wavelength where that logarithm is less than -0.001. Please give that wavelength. 4008.0 angstrom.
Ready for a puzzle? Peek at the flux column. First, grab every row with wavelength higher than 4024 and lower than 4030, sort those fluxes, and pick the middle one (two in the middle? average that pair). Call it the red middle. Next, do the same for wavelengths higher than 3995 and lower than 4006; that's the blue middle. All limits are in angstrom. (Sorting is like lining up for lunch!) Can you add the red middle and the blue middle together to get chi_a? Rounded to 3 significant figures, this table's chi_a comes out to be 12.9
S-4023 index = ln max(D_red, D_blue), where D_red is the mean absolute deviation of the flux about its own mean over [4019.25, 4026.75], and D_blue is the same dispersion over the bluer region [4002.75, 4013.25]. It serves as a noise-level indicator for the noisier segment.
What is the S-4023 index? -1.36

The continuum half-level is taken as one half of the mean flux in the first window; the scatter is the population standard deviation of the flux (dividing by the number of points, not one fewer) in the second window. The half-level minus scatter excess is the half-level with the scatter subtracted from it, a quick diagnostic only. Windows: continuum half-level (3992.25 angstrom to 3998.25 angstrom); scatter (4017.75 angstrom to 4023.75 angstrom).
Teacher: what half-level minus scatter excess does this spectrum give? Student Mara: 2.91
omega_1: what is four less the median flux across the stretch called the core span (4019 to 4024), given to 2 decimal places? -2.96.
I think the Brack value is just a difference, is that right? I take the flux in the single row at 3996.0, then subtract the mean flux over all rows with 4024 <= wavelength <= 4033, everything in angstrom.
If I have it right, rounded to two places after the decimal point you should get 0.38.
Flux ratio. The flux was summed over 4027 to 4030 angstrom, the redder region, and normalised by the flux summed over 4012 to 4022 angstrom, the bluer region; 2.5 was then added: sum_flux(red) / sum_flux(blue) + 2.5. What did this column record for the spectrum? 2.8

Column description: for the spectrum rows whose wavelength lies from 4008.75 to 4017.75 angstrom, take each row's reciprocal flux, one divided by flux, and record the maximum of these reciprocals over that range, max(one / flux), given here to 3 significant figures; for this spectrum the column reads 0.159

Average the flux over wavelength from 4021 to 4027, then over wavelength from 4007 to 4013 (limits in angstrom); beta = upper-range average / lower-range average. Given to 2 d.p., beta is 1.00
